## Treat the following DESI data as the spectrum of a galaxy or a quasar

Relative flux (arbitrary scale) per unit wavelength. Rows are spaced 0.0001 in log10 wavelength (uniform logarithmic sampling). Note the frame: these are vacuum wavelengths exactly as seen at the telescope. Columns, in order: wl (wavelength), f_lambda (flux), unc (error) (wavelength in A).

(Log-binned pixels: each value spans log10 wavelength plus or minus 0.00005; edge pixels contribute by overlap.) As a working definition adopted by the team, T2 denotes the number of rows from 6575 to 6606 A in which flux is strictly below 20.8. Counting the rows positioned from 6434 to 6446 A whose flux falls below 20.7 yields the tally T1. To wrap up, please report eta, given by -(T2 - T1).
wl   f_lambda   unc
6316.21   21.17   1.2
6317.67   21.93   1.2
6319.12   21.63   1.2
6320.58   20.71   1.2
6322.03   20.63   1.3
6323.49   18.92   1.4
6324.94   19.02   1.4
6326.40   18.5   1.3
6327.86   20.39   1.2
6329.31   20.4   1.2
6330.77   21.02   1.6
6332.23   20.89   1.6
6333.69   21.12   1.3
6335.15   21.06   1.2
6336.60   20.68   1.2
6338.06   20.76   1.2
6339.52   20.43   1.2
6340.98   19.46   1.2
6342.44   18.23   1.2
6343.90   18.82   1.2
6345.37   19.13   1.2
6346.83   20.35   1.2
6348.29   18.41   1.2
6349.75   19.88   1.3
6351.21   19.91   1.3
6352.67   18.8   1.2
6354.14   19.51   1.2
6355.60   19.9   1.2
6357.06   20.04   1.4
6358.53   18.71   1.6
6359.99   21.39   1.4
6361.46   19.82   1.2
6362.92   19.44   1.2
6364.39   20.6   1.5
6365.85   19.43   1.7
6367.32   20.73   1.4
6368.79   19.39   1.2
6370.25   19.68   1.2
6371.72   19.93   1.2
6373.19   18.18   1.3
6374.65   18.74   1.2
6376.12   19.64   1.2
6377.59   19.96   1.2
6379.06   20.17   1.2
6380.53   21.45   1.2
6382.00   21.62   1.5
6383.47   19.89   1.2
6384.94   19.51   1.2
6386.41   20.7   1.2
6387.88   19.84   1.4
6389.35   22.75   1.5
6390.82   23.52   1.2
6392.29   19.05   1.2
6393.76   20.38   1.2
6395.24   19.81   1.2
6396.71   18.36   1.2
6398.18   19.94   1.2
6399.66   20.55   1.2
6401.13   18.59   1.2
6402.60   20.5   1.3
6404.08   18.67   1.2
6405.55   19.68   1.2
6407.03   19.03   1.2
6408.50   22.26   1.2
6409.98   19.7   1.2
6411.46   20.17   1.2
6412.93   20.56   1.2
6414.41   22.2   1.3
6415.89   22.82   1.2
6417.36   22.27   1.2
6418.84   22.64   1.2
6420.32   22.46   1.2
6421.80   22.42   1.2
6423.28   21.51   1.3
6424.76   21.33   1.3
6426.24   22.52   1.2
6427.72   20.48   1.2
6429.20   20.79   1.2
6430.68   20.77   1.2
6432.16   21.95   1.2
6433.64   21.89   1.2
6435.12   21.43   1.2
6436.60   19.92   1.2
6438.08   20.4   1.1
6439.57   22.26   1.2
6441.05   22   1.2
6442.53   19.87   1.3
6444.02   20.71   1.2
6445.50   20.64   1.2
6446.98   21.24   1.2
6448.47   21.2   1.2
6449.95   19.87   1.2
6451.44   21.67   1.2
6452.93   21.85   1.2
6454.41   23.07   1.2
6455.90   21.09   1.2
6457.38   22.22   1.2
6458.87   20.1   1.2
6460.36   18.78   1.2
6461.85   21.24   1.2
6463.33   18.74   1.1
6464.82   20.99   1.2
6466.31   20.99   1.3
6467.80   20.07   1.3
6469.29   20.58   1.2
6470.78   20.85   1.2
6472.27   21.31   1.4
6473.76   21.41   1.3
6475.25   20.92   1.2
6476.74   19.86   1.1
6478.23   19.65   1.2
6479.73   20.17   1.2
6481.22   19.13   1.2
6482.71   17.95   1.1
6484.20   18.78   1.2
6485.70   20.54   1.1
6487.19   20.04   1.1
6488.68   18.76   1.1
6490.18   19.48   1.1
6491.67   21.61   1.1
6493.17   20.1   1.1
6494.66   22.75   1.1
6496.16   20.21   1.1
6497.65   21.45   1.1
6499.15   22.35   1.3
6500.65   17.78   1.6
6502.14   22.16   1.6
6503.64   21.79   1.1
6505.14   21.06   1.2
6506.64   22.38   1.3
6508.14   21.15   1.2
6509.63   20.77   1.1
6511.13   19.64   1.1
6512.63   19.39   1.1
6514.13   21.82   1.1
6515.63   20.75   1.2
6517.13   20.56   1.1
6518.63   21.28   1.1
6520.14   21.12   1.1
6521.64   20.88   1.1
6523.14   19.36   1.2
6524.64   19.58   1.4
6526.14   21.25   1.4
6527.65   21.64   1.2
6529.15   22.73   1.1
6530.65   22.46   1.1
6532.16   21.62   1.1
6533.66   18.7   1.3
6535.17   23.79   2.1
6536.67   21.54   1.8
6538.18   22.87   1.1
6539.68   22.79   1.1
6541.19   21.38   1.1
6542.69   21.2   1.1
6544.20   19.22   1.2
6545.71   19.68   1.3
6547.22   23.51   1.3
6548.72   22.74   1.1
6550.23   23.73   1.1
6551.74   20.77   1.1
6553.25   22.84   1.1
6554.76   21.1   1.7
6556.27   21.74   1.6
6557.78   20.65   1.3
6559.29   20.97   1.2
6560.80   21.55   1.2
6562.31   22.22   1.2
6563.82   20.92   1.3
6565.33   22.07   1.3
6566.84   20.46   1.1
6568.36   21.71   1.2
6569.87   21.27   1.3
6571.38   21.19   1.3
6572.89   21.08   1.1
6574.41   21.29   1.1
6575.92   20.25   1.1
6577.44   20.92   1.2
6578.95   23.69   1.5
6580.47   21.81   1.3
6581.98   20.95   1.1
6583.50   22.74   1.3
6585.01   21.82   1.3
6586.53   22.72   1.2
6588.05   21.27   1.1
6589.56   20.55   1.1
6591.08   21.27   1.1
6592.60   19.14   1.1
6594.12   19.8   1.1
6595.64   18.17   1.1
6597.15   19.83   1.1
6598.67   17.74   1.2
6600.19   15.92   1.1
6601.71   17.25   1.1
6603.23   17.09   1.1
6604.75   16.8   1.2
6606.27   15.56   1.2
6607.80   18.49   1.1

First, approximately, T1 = 4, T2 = 11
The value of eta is -7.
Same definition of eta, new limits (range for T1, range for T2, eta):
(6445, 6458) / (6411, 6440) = -5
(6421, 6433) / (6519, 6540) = -2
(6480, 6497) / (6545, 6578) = 4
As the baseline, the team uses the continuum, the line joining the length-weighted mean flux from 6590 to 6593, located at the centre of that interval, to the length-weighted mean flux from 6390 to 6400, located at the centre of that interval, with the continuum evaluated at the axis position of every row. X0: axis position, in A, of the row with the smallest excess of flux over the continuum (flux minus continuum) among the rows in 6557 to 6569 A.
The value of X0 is 6566.84 A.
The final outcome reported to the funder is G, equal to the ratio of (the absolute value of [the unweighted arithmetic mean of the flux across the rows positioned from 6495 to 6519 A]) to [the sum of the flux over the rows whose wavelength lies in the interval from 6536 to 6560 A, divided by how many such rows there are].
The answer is 0.96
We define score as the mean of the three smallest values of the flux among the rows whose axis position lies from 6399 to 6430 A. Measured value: 18.8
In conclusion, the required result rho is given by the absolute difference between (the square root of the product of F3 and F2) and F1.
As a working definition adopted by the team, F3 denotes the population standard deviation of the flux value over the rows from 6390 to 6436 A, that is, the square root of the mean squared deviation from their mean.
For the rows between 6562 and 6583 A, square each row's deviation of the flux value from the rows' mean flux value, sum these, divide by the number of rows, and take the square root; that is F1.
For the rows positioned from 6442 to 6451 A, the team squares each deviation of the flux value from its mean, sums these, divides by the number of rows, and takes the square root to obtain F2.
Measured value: 0.0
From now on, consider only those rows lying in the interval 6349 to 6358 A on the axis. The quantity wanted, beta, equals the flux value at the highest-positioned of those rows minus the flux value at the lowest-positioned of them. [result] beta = 0.2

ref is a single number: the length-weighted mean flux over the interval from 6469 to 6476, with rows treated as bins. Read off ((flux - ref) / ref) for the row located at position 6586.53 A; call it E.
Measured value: 0.08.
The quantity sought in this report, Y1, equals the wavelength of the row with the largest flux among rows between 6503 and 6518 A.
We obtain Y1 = 6506.64 A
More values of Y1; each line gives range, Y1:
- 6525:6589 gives 6535.17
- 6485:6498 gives 6494.66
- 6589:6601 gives 6591.08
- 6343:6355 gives 6346.83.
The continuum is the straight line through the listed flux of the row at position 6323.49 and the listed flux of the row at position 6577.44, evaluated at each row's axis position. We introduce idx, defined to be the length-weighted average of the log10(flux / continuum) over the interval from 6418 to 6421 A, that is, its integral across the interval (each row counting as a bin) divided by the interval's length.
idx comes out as 0.059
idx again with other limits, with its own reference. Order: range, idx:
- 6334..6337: 0.042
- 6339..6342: 0.015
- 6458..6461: -0.009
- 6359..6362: 0.028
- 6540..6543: 0.018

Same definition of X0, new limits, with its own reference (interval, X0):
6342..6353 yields 6342.44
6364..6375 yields 6373.19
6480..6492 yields 6482.71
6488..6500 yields 6488.68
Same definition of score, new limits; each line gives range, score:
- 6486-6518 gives 18.6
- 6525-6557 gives 19.2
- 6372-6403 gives 18.4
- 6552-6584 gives 20.5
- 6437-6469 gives 19.1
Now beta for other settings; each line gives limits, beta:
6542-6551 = 2.5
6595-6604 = -1.1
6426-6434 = -0.6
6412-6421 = 1.9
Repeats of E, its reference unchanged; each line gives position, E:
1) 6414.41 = 0.05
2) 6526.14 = 0.01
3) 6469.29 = -0.02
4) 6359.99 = 0.02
